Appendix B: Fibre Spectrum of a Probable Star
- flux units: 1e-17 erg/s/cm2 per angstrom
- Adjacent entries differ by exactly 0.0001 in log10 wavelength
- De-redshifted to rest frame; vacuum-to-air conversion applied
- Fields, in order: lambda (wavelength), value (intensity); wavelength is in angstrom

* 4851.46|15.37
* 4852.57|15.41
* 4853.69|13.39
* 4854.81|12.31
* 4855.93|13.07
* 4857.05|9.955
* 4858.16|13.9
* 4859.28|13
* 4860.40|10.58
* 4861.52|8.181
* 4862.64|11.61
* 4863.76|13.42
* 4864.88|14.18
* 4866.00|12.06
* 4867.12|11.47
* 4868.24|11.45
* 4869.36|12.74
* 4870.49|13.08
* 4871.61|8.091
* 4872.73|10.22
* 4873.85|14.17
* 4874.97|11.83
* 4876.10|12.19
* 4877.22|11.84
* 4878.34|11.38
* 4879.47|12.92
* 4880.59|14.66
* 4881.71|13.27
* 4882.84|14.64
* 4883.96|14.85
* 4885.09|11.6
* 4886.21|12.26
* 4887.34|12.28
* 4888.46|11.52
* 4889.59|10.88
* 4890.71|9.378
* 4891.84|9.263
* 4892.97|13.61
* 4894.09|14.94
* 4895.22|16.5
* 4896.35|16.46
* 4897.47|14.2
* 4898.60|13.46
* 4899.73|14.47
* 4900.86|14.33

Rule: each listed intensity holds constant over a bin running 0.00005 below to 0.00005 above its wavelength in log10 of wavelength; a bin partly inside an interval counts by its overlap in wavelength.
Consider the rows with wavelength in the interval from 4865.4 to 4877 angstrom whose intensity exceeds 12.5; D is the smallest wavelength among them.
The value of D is 4869.36 angstrom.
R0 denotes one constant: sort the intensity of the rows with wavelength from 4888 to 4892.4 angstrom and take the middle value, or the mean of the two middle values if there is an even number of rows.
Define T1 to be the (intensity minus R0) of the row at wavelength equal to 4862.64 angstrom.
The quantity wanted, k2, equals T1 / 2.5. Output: 0.59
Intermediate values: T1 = 1.5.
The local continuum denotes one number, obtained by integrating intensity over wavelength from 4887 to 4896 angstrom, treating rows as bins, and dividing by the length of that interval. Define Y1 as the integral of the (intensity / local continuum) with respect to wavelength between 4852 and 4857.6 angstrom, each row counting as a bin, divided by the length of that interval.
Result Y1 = 1.04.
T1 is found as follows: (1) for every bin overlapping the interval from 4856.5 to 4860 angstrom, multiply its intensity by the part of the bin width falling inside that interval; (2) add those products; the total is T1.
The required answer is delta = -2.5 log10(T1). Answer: -4.08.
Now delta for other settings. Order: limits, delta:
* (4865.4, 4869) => -4.07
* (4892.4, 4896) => -4.34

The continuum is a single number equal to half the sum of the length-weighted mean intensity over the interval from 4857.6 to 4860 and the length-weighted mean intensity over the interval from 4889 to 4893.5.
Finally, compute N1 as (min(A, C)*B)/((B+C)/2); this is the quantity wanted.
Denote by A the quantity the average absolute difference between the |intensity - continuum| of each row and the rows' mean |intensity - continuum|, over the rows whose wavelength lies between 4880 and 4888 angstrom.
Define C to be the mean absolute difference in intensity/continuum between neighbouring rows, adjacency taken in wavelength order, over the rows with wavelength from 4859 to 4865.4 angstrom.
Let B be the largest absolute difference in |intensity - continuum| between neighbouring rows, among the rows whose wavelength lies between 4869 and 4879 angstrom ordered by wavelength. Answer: 0.339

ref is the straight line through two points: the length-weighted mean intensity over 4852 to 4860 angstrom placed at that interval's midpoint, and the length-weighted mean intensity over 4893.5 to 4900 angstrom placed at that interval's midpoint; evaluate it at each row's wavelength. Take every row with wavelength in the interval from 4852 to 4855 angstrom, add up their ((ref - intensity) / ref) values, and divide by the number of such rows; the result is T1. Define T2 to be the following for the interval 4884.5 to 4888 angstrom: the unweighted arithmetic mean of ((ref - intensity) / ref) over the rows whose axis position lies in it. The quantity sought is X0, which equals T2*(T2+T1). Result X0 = 0.017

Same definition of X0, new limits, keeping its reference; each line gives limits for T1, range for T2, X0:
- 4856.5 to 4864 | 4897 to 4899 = 0.018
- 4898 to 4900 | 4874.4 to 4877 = 0.030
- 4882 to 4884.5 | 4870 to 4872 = 0.046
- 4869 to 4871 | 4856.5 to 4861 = 0.014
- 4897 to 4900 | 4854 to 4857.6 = 0.015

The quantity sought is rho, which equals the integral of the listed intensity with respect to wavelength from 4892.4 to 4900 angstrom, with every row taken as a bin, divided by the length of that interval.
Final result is 14.8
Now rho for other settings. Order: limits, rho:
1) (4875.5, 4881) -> 12.5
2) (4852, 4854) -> 14.6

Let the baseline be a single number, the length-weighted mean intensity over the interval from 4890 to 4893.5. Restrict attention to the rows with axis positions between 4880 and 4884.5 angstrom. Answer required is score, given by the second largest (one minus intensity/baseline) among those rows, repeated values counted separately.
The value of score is -0.36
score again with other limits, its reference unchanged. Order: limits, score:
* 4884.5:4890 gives -0.07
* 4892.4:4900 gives -0.27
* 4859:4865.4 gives 0.01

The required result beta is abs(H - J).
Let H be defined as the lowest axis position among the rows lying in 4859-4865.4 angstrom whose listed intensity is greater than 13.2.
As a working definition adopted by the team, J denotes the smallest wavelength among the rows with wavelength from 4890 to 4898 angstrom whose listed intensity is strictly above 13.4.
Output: 29.2 angstrom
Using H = 4863.76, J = 4892.97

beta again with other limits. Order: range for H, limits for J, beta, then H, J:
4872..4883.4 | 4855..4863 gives 15.7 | 4873.85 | 4858.16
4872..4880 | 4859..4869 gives 10.1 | 4873.85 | 4863.76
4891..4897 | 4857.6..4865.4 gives 34.8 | 4892.97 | 4858.16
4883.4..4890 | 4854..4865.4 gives 25.8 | 4883.96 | 4858.16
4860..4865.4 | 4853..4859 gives 5.6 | 4863.76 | 4858.16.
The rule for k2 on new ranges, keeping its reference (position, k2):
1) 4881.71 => 1.26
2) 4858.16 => 1.51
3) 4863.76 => 1.32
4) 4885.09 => 0.59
